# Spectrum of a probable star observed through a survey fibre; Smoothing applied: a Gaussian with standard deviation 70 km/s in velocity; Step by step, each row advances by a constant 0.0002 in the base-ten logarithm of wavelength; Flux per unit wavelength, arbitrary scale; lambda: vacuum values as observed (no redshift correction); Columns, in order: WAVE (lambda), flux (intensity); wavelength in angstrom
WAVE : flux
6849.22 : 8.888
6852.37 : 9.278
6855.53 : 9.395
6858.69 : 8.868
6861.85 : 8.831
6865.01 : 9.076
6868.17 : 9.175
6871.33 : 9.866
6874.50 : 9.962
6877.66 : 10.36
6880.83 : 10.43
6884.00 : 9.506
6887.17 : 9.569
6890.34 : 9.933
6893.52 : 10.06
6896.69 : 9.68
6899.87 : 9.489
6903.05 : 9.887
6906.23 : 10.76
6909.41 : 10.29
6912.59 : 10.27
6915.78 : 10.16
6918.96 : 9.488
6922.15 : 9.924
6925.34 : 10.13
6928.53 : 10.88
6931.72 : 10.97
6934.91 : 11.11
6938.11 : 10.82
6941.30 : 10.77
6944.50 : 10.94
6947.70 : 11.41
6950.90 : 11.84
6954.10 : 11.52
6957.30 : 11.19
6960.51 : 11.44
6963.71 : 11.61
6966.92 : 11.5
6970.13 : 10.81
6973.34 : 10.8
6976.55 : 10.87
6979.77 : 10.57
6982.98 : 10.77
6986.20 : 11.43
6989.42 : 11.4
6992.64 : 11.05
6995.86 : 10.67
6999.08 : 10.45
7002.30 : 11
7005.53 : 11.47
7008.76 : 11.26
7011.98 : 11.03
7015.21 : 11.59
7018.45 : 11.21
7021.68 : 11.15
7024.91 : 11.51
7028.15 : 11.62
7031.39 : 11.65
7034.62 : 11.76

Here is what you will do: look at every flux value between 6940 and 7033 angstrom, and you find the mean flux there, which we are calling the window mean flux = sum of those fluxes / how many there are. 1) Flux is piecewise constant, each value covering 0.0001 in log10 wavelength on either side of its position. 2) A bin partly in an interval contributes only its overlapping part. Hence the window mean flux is 11.19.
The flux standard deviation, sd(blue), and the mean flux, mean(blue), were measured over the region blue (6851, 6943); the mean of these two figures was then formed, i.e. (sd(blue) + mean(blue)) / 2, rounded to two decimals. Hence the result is 5.30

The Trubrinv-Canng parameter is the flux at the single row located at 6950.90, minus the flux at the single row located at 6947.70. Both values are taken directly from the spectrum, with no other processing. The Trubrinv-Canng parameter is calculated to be 0.43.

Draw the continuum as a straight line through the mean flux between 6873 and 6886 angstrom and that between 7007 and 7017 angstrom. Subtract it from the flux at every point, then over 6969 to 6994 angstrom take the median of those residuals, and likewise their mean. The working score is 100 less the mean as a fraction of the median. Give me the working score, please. 99.5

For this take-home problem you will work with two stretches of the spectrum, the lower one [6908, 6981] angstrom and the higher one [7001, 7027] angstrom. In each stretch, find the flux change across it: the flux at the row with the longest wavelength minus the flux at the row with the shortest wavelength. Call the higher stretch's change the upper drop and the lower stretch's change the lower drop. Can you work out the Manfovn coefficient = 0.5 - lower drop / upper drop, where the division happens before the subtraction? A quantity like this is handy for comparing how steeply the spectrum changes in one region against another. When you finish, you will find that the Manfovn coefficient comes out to 0.0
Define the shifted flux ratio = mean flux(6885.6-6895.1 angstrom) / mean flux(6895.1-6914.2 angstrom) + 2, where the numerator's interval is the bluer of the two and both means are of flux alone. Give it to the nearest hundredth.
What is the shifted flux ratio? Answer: 2.98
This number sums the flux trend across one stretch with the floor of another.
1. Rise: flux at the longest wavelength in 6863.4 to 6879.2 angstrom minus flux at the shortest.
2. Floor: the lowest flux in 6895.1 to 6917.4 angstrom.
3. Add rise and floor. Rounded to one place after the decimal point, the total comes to 10.8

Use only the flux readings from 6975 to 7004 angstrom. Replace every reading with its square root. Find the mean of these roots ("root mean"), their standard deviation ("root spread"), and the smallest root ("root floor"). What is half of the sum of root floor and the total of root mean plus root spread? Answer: 3.29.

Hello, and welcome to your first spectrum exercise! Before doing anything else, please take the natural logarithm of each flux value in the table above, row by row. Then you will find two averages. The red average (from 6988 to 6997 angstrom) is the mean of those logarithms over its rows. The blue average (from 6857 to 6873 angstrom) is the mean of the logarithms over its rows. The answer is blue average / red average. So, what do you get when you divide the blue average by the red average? 0.922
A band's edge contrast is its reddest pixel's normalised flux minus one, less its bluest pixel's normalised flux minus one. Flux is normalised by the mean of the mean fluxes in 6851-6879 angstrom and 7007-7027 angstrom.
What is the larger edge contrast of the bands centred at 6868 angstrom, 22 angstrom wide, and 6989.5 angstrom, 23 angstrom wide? 0.14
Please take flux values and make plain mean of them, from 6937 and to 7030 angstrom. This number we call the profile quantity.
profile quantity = 11.2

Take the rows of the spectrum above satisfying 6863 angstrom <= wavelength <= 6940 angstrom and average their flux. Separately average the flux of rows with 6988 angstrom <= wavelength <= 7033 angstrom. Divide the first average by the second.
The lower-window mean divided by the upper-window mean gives 0.898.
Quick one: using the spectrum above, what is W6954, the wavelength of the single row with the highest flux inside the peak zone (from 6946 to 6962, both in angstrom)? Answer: 6950.90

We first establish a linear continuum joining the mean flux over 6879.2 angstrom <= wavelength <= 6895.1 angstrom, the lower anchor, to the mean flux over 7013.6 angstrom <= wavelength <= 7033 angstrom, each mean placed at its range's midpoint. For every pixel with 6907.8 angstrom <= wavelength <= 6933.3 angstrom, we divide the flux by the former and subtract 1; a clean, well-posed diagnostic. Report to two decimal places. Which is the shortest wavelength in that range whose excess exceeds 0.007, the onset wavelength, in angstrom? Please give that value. 6909.41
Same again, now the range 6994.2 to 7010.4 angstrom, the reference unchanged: 7005.53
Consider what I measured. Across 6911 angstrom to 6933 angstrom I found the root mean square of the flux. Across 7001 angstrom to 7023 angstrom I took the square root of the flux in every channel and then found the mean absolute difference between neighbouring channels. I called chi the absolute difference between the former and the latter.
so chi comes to 10.2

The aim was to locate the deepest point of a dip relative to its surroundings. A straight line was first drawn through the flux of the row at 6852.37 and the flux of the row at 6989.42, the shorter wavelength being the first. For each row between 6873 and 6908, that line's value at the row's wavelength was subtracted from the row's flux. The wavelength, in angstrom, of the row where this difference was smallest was 6899.87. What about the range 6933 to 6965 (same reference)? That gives 6941.30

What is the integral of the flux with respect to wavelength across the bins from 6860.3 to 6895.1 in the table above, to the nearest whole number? 338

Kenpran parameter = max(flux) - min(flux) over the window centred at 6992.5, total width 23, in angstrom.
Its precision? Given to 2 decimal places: 0.98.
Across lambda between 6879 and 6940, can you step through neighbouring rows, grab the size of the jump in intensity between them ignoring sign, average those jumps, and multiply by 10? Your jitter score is 3.6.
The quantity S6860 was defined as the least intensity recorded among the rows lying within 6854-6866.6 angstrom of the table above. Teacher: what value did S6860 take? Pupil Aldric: 8.831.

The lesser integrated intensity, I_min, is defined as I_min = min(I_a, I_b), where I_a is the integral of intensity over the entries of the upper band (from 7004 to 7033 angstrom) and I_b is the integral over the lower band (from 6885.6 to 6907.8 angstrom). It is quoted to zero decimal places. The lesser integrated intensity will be 220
